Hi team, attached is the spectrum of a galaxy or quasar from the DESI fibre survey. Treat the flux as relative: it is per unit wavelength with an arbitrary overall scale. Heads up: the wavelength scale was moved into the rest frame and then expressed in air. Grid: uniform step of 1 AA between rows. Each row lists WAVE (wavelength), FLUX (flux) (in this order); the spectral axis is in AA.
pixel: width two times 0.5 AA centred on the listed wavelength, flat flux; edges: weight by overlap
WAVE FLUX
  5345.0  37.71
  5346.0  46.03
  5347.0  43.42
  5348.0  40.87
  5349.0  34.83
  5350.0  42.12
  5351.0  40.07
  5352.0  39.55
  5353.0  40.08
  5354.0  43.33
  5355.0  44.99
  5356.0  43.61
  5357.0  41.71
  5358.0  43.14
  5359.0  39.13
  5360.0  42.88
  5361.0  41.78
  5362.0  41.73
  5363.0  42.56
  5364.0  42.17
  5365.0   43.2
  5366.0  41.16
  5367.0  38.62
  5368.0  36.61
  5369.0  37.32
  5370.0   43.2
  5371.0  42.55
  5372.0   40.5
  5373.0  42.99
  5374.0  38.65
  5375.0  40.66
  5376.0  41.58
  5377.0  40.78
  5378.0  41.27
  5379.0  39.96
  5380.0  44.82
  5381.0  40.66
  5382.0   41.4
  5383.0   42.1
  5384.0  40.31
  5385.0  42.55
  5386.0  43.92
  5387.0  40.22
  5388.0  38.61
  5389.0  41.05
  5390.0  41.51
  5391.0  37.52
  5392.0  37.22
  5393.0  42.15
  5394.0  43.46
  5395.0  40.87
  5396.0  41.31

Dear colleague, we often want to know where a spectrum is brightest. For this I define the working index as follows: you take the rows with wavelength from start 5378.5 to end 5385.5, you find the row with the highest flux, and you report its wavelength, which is 5380.0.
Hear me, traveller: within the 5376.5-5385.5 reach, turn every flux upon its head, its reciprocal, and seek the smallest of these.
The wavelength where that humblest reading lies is 5380.0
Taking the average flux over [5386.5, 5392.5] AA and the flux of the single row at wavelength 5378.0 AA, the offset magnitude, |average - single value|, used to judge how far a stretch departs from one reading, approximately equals 1.9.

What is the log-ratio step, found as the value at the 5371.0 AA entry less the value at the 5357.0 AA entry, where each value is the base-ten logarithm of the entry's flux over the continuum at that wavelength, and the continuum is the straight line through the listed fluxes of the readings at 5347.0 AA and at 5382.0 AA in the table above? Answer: 0.017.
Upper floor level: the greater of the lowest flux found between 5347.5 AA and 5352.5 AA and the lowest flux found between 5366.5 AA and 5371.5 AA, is 36.6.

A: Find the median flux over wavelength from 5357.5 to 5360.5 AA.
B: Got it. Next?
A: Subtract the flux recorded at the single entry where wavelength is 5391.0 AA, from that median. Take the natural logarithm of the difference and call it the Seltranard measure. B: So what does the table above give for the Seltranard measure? 1.7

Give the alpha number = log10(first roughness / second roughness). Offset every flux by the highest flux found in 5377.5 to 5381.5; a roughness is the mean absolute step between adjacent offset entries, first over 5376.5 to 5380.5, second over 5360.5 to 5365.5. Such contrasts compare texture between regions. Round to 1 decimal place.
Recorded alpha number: 0.6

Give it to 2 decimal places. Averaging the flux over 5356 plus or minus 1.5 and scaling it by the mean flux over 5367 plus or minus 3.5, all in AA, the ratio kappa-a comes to 1.08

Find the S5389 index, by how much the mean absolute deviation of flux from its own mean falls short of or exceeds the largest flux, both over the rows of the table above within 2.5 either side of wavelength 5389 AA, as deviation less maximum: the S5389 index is -40.1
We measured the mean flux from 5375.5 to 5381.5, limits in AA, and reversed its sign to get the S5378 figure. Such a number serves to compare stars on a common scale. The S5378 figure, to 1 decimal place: -41.5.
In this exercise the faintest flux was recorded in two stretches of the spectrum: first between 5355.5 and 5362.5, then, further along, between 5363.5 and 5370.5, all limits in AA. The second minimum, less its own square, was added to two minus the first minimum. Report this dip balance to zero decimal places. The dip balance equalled -1341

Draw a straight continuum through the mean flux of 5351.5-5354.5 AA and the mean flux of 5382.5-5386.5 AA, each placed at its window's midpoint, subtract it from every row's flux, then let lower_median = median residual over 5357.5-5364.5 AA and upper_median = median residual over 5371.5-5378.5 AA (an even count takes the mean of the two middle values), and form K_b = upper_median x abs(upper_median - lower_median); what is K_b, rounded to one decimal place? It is -2.2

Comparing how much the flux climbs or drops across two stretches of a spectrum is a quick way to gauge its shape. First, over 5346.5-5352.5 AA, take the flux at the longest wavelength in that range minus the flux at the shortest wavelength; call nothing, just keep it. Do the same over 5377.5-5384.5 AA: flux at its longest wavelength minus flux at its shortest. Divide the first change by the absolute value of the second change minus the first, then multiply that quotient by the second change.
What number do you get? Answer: 1.3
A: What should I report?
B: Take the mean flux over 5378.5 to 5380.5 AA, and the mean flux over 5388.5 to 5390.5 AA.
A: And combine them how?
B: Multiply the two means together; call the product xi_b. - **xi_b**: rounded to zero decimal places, 1750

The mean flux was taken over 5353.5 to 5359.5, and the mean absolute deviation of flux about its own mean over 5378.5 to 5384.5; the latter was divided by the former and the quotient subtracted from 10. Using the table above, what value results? 9.97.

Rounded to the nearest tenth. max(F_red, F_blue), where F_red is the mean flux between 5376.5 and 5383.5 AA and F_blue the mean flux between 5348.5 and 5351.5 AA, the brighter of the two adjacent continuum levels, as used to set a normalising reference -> 41.6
